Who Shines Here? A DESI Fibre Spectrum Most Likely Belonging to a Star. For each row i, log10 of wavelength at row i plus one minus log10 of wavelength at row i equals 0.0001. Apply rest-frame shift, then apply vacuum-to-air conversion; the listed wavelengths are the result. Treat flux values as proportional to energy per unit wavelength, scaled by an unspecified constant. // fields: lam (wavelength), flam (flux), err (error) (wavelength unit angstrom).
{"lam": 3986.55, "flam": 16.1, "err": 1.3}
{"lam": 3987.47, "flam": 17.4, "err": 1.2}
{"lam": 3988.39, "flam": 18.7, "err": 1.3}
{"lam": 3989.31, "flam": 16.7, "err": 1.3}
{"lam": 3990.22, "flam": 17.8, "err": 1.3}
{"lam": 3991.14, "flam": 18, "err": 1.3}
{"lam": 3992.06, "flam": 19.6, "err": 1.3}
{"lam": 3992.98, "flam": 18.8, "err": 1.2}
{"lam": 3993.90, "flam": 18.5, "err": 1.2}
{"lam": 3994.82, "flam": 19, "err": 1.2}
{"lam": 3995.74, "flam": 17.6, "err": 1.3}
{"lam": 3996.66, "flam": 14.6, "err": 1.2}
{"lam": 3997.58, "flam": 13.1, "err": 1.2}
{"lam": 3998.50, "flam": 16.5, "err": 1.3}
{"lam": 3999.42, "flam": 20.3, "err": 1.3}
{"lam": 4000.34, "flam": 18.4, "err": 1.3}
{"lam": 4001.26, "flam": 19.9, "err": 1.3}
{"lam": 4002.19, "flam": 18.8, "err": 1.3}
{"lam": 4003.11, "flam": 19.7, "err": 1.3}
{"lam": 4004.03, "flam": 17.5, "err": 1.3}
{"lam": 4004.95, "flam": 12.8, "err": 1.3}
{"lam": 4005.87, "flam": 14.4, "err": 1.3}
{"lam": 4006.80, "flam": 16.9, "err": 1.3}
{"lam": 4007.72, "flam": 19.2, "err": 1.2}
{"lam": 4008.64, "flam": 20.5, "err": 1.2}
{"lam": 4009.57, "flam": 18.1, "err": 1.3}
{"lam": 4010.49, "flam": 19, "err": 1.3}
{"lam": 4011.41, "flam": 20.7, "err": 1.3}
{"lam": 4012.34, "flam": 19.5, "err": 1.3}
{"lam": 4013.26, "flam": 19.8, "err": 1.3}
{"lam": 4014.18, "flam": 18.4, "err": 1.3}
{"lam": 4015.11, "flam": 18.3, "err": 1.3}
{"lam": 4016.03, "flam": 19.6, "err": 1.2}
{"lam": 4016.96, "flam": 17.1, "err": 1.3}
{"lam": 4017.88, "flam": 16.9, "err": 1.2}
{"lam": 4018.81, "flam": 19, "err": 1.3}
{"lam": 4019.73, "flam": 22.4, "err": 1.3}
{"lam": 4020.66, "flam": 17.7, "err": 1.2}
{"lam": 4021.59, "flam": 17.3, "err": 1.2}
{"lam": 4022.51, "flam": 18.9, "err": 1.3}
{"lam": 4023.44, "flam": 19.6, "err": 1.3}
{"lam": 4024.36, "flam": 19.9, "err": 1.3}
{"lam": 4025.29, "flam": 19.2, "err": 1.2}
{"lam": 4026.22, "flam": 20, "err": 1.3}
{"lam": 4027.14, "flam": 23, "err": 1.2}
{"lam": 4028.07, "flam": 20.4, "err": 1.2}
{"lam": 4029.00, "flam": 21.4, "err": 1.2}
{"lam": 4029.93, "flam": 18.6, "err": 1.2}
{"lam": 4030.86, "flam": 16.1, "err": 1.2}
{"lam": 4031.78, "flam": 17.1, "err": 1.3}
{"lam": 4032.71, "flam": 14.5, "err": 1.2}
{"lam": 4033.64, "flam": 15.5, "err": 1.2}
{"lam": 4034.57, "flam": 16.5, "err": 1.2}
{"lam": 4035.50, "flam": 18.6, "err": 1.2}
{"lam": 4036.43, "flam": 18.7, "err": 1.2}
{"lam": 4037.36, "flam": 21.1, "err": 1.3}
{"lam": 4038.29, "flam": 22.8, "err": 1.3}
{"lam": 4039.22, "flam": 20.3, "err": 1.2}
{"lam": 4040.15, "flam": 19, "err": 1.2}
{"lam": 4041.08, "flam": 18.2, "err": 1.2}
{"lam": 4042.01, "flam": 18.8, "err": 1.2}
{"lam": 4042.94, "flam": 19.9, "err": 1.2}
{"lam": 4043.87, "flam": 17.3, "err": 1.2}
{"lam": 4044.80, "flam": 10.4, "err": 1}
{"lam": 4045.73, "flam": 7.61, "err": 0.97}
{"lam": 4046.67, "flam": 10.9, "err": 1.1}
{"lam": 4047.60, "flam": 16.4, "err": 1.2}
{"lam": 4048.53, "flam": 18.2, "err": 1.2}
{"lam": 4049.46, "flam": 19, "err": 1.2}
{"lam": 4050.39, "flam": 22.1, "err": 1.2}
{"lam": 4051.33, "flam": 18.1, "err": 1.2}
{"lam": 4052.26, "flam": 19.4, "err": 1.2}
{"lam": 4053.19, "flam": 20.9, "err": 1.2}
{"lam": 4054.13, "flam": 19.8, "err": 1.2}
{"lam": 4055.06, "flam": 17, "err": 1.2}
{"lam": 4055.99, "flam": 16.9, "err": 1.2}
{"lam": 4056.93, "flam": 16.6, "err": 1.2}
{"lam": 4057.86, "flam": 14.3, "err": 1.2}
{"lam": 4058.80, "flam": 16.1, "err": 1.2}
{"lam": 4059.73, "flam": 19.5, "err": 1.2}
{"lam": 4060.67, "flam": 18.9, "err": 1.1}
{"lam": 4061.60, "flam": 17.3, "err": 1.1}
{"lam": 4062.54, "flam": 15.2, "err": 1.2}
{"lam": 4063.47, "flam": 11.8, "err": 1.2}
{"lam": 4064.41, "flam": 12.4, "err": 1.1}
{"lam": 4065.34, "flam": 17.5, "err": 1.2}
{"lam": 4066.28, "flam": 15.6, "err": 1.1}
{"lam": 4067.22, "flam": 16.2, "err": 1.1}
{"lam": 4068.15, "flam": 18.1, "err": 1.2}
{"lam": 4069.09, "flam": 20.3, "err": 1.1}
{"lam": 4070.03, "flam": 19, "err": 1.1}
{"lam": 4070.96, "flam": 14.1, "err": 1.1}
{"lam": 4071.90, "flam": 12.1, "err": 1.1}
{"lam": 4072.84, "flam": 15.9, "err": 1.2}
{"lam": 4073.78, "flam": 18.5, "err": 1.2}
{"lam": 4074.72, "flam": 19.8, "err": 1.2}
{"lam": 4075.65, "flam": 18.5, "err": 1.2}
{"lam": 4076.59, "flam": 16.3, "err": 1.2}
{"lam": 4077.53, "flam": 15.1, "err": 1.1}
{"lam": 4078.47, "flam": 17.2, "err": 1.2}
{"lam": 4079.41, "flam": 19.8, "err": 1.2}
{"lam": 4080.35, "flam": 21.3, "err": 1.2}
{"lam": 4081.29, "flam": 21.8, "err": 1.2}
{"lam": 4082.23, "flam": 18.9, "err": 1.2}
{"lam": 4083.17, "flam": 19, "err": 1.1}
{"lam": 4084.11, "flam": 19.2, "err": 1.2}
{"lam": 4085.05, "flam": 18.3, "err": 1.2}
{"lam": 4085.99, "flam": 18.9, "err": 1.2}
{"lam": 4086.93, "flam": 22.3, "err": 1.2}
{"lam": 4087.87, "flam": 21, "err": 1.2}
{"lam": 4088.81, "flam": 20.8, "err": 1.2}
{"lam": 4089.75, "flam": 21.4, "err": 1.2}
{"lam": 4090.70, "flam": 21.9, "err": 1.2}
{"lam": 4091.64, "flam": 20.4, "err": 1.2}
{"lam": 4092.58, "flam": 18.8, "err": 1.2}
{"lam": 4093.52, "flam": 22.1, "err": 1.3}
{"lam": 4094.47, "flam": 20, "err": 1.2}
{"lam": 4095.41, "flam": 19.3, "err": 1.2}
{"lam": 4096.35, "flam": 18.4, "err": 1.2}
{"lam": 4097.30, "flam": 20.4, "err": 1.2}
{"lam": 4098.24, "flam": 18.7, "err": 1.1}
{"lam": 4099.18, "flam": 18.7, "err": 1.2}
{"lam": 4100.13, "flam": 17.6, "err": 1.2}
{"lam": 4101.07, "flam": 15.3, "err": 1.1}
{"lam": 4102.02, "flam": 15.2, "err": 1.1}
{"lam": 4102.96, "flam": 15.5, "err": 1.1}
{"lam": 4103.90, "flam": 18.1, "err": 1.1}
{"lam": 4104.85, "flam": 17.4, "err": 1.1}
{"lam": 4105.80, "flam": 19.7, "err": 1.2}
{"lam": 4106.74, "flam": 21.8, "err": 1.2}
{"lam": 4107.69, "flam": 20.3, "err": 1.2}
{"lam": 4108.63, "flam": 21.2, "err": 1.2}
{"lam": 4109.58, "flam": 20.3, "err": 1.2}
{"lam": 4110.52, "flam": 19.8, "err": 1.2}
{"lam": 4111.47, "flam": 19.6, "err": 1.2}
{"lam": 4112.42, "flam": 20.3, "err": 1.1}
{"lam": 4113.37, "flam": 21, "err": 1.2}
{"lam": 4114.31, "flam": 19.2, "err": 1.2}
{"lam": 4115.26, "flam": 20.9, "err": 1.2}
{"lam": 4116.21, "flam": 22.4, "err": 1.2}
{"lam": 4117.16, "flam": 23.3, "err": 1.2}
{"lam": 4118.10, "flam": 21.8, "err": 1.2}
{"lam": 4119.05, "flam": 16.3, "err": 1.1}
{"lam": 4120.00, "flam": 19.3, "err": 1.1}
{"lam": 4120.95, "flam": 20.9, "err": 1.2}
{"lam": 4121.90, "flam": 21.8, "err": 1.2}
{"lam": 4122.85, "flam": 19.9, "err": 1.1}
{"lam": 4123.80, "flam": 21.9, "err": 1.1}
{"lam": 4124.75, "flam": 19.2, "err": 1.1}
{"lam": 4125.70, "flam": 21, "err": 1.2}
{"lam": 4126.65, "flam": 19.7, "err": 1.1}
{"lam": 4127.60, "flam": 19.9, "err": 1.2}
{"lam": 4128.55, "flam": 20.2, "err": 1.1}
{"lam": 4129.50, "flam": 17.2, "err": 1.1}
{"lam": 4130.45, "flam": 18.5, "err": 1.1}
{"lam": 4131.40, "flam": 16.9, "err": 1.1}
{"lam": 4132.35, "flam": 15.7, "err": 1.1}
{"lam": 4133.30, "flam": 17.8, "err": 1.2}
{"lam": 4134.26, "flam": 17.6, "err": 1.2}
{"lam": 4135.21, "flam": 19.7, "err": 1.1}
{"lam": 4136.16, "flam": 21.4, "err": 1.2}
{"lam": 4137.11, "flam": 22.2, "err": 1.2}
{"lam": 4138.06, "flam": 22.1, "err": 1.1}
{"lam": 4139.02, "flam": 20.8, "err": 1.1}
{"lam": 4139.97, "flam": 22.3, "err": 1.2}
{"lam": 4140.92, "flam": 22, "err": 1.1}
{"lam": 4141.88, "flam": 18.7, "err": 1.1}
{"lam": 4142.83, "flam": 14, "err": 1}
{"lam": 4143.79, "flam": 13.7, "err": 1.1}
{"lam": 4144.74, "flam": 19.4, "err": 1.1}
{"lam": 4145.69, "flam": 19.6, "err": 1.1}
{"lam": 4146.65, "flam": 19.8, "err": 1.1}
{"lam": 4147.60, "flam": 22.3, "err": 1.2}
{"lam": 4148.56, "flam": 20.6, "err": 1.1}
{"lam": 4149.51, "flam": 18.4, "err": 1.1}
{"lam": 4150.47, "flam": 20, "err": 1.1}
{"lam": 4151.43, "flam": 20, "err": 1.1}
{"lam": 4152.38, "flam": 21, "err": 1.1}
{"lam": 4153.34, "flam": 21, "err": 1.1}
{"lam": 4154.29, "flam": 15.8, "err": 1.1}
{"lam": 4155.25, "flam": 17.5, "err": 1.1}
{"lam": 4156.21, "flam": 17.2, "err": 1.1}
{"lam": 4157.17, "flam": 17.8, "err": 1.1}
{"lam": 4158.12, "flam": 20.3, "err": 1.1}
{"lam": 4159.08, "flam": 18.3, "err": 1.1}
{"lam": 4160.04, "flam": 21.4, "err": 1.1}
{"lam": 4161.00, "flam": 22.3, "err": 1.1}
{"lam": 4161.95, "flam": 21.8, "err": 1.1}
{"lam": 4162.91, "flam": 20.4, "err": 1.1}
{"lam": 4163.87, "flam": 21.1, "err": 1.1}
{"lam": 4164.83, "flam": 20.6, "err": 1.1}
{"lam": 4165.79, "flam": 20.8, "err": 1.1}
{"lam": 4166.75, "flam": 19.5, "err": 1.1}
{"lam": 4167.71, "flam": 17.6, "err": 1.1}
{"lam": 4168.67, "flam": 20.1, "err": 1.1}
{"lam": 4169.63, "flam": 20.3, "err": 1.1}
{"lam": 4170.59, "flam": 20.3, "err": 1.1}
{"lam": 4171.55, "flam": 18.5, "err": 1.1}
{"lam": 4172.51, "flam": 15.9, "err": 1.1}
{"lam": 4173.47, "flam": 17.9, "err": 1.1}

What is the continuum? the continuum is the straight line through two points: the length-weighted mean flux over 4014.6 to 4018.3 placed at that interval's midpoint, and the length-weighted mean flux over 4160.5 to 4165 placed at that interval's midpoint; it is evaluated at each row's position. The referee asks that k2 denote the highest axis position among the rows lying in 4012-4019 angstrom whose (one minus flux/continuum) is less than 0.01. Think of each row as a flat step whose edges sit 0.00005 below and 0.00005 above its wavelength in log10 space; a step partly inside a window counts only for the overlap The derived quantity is 4018.81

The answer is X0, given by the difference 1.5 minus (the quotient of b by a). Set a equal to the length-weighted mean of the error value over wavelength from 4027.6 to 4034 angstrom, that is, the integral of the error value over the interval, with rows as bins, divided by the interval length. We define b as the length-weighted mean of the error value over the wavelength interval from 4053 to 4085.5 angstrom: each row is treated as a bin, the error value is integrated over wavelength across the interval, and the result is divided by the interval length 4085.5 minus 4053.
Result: 0.54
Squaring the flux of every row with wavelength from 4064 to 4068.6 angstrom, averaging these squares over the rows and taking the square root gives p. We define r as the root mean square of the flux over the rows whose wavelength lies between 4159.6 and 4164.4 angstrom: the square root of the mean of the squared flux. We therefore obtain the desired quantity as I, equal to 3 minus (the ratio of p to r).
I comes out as 2.25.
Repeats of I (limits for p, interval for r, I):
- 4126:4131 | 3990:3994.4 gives 1.97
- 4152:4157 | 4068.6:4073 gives 1.88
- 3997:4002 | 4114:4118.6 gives 2.17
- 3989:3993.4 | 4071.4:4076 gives 1.94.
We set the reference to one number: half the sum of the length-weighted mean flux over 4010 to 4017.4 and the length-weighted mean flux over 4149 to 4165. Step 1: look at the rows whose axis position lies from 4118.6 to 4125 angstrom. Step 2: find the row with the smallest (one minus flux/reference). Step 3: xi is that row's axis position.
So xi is 4123.80 angstrom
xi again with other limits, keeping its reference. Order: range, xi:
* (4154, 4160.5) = 4160.04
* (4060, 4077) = 4069.09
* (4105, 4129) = 4117.16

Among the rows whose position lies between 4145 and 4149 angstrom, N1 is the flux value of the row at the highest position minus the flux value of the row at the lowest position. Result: 1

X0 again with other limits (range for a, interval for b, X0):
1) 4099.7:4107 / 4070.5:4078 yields 0.48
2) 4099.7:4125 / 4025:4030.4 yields 0.45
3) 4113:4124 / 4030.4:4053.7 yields 0.48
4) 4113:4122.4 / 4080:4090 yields 0.49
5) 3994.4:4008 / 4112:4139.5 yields 0.60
